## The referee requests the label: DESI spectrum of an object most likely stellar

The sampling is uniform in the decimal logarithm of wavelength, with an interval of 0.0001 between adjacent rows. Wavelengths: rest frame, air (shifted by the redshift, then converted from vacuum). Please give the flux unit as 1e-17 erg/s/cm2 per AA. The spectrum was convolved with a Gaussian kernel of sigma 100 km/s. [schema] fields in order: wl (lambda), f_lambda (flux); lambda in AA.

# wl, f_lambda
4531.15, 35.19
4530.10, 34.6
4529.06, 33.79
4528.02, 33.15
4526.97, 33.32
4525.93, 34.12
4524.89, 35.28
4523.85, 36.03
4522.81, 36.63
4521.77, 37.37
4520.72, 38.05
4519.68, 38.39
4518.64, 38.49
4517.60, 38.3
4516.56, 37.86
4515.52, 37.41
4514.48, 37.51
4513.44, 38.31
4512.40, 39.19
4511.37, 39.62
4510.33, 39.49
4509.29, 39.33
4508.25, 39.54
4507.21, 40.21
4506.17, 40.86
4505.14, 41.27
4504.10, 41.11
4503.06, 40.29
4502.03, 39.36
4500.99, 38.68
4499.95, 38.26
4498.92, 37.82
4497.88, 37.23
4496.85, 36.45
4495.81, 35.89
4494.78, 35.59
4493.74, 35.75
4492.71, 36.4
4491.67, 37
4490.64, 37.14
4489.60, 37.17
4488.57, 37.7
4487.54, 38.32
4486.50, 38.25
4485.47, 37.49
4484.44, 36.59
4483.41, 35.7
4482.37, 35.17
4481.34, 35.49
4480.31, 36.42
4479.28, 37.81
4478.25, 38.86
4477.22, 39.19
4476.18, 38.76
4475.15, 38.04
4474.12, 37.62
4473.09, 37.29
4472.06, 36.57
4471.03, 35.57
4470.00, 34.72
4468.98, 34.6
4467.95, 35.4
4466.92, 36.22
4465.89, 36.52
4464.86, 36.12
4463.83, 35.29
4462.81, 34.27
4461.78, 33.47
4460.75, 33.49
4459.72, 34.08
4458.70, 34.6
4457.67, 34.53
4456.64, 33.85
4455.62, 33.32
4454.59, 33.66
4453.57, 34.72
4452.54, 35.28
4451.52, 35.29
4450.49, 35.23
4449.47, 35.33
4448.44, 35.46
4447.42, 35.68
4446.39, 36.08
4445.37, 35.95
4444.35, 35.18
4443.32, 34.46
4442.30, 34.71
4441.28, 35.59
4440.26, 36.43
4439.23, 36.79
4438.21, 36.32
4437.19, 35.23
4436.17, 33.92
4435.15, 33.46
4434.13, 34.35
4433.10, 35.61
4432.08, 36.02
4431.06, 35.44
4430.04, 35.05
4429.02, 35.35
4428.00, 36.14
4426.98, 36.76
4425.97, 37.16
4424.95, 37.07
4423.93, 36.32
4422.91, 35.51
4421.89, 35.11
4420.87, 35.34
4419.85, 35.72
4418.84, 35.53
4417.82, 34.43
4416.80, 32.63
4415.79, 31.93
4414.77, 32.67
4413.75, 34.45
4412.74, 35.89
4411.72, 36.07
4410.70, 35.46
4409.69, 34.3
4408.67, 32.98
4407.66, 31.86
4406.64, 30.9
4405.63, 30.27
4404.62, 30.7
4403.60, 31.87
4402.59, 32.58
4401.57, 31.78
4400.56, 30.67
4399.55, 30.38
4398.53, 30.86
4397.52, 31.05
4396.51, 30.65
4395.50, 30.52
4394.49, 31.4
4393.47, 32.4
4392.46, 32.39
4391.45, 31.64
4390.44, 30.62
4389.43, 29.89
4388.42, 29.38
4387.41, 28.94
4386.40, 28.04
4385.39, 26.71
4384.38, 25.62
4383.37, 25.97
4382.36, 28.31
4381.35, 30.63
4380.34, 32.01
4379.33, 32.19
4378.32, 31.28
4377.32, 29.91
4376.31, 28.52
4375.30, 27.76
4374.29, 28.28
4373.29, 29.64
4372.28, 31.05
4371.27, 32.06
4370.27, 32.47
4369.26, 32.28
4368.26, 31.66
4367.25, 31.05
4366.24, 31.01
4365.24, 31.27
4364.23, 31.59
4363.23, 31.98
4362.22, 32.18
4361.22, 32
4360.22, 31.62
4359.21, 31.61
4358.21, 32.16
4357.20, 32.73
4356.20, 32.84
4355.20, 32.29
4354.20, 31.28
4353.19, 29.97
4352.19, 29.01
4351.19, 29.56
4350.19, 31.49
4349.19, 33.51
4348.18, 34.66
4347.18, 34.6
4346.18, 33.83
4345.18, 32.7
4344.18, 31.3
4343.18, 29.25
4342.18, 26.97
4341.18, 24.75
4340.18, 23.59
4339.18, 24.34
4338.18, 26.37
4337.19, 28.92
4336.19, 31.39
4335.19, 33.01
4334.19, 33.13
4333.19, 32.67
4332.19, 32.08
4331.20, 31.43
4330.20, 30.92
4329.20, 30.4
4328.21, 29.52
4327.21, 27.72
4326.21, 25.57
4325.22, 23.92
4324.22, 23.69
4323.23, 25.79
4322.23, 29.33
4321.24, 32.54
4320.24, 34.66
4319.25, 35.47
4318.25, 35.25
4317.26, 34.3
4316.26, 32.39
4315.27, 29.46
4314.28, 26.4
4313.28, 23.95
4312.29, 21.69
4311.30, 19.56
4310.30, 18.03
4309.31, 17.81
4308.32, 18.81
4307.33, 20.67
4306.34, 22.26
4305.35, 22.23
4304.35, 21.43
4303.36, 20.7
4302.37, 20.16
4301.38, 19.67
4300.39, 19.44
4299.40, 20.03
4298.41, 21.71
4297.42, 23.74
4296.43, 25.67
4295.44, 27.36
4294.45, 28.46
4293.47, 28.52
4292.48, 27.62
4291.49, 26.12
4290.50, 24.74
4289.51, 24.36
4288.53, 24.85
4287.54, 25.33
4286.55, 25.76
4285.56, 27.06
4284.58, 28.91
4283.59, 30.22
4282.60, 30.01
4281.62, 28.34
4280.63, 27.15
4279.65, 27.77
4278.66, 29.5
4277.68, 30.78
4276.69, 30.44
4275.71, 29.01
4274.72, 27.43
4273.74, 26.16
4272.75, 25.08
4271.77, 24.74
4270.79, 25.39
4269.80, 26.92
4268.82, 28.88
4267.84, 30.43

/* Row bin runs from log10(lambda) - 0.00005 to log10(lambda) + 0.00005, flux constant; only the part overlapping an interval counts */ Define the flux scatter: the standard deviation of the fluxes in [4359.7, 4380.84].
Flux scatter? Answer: 1.4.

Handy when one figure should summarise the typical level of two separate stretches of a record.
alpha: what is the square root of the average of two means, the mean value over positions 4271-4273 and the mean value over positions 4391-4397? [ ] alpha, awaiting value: 5.3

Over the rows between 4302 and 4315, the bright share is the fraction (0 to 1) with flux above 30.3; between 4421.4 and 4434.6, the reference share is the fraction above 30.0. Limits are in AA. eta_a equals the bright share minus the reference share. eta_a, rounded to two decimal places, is -1.00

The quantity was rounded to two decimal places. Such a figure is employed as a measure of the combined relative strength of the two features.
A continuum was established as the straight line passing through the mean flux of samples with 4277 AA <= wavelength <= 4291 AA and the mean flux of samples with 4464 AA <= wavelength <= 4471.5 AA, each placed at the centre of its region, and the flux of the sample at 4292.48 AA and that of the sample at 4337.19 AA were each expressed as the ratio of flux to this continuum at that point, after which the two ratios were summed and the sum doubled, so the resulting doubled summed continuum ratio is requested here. 3.92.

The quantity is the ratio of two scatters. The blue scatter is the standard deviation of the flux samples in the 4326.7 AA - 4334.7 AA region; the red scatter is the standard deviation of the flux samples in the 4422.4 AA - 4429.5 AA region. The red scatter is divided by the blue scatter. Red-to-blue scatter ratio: 0.4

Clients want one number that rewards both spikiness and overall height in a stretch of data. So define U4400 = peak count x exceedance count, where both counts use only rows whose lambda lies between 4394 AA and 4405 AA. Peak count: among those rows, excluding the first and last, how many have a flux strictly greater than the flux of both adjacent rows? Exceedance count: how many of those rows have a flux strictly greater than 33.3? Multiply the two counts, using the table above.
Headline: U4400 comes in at 0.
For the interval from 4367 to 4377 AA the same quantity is 0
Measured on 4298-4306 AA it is 0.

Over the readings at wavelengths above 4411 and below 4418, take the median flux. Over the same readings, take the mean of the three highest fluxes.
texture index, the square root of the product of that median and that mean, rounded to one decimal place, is 34.9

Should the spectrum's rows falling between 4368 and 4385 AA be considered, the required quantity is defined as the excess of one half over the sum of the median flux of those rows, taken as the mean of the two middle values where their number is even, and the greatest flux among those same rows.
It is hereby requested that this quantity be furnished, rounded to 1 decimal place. -62.6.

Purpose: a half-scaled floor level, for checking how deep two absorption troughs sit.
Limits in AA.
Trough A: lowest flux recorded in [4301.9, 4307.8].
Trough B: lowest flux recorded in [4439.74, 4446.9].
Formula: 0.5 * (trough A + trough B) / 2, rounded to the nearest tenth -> 13.7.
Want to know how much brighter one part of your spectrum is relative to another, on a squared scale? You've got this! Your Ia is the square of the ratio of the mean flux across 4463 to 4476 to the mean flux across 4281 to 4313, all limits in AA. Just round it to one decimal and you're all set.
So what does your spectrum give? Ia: 2.3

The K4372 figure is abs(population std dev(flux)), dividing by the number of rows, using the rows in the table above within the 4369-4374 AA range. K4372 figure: 1.1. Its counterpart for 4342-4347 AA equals 2.5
